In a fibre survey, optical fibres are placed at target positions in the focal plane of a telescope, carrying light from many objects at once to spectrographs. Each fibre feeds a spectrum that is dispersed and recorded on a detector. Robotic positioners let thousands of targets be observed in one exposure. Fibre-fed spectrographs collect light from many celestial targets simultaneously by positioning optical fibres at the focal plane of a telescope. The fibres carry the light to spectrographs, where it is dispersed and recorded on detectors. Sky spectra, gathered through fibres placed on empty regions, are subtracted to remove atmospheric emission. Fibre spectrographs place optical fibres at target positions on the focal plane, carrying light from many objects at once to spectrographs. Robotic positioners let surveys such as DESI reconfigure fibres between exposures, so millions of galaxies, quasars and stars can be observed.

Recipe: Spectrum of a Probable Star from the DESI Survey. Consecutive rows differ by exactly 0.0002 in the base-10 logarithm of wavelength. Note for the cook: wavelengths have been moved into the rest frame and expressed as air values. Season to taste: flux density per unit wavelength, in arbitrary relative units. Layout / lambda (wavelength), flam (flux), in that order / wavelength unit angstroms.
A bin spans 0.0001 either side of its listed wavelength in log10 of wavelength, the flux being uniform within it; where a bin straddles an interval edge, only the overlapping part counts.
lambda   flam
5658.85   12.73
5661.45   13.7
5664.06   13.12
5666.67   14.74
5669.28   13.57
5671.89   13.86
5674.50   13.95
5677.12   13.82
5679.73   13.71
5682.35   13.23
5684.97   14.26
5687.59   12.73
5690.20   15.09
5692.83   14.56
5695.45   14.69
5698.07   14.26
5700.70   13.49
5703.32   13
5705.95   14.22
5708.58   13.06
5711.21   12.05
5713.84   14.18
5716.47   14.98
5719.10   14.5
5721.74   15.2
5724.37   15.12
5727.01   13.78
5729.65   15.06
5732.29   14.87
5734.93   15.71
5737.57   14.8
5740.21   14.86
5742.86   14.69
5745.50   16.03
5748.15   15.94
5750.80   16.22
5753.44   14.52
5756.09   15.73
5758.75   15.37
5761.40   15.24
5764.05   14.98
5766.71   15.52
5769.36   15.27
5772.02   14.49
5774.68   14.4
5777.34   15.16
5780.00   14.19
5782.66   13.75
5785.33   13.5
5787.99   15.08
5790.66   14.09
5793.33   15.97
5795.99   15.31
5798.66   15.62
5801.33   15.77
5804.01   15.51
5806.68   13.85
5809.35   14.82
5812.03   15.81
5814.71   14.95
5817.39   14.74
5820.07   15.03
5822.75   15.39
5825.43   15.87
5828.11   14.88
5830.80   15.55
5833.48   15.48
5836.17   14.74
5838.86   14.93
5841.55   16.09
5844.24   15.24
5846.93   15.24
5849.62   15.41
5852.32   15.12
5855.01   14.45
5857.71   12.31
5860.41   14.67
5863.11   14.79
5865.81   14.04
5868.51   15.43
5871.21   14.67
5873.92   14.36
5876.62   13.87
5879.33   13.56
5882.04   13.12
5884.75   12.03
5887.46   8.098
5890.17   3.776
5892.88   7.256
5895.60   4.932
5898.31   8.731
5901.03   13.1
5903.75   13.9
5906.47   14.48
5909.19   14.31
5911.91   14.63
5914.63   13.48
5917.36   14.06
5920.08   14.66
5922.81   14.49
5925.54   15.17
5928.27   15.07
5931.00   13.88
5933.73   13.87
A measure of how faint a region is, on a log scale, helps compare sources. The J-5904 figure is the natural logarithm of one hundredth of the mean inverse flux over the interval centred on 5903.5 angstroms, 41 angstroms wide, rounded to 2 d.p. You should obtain -6.87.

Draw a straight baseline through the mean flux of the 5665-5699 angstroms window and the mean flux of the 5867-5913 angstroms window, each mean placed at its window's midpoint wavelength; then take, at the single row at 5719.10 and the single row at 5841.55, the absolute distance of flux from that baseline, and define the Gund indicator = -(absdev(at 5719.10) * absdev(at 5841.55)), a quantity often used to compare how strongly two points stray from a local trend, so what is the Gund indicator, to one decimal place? -3.3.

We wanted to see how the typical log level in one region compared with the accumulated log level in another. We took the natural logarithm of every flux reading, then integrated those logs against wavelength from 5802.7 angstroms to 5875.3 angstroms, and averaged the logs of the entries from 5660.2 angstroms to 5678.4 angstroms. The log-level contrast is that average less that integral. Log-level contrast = -194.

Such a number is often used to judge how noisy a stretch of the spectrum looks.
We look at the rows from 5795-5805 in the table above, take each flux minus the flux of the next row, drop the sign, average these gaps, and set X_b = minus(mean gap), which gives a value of -0.2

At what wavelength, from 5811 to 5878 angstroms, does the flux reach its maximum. 5841.55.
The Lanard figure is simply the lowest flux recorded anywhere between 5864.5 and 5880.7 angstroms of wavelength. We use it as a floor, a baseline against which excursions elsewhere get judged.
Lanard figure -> 13.56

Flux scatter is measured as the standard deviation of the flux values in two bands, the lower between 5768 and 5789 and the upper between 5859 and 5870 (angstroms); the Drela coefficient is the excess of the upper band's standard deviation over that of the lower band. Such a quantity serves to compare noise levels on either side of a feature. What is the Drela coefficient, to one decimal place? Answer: -0.1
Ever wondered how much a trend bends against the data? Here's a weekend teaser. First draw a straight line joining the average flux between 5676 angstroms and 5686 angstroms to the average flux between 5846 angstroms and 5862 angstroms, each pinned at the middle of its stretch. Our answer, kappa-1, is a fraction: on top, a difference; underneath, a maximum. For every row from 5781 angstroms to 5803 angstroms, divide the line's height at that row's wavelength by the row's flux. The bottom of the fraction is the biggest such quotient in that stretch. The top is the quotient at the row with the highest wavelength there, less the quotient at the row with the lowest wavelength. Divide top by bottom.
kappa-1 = -0.12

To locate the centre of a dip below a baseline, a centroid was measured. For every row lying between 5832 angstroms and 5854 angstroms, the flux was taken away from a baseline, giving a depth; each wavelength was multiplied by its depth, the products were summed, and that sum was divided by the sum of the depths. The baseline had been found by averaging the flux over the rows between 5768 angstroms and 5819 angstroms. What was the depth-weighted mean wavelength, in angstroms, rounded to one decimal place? 5843.3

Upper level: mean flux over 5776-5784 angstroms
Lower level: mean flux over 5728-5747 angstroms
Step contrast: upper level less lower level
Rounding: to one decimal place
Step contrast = -0.8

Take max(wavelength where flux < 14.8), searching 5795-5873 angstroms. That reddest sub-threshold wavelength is 5871.21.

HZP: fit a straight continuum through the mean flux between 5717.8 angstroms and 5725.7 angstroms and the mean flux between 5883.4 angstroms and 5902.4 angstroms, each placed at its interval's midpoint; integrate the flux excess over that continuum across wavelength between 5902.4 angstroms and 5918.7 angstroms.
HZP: 107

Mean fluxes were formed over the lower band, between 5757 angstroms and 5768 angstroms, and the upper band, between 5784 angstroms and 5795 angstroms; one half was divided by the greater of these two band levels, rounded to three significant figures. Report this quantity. 0.0327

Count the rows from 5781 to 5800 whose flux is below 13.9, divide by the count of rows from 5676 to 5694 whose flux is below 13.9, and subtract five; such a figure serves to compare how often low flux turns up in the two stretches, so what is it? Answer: -4.5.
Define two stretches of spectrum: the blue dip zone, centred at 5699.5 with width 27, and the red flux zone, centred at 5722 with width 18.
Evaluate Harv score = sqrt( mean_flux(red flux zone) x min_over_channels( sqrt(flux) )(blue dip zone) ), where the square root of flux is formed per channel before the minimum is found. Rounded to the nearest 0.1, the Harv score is 7.1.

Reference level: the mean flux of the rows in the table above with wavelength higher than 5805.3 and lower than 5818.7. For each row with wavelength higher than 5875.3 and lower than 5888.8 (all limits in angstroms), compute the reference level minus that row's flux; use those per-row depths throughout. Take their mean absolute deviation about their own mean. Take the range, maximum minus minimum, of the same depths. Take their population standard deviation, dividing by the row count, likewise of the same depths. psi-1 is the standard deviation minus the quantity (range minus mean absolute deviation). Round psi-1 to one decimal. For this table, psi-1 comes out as -2.0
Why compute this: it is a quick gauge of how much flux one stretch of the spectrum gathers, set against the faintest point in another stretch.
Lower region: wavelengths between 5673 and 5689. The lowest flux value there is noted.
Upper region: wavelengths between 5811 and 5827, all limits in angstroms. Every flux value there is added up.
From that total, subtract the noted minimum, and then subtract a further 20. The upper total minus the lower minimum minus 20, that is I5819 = 59.1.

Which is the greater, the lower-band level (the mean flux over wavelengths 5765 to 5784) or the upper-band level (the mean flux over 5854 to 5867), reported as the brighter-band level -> 14.7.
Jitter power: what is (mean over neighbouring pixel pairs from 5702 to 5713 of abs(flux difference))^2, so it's 1.3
